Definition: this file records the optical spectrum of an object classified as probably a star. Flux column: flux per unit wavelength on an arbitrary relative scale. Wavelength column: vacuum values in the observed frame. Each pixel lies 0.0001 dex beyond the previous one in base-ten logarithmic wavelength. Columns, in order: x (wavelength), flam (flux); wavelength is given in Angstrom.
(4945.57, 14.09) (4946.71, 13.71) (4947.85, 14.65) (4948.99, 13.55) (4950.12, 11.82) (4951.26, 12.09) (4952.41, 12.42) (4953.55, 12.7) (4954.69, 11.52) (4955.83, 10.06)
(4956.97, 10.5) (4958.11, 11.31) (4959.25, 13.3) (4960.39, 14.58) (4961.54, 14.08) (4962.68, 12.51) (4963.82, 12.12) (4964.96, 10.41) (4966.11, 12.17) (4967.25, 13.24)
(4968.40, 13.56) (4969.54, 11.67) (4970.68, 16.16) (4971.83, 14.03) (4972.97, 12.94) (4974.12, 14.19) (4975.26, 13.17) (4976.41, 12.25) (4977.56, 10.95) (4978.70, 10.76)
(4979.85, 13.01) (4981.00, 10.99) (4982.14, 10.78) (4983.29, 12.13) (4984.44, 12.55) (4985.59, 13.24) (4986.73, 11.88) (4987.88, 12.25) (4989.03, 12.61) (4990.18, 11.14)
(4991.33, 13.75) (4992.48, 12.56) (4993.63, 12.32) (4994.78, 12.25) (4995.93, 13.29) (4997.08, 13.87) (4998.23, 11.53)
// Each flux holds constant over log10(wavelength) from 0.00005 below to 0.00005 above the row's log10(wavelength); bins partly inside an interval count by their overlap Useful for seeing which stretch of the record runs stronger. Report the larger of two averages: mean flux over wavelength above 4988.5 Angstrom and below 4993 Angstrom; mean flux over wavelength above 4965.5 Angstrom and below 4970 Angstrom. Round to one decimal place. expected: 12.7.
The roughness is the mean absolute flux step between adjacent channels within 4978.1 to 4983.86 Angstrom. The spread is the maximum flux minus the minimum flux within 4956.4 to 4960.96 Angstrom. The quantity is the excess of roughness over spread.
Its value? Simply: -2.6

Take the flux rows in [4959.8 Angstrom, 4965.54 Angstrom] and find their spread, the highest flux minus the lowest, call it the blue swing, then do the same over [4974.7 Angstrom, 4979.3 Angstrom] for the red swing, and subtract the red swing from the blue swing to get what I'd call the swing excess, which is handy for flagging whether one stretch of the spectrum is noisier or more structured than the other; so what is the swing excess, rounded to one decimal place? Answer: 1.8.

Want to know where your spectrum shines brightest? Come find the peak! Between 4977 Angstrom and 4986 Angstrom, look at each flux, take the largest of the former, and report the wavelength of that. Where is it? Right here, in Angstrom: 4985.59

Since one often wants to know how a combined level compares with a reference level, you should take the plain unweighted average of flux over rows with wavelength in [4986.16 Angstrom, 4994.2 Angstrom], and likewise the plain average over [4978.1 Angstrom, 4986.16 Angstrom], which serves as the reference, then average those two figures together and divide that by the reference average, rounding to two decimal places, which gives 1.02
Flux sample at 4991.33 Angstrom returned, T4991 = 13.75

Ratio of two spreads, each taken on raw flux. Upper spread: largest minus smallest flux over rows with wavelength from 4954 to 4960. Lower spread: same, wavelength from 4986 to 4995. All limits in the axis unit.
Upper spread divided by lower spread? 1.2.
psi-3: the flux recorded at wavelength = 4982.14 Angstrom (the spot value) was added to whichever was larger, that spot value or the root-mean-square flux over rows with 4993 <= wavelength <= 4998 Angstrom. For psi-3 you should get 23.7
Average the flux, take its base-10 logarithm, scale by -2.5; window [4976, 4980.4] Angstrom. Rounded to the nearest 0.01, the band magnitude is -2.67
